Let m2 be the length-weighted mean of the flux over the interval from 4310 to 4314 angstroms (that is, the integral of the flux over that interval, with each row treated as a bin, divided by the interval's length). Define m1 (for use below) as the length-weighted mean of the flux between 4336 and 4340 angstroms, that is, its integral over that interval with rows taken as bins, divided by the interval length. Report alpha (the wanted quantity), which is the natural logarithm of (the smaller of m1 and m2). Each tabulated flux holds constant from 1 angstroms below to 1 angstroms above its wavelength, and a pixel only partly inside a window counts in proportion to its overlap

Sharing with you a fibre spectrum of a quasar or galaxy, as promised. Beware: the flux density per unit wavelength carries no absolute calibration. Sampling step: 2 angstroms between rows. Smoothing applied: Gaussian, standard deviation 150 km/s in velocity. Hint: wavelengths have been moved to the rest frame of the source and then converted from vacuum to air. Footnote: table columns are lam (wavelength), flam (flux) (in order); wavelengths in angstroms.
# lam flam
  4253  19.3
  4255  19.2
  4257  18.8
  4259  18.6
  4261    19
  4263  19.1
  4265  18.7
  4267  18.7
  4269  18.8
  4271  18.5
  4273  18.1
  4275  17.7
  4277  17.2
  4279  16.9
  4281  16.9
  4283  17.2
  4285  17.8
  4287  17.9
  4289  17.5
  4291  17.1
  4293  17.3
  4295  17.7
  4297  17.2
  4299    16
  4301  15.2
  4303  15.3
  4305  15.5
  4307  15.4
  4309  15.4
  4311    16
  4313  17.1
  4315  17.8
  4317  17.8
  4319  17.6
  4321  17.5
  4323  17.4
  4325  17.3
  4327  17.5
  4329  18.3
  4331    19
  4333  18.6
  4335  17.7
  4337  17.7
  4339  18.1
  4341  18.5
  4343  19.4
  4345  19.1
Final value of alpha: 2.81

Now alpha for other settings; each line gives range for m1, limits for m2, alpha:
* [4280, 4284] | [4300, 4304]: 2.72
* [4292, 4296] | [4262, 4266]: 2.86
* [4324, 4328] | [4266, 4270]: 2.86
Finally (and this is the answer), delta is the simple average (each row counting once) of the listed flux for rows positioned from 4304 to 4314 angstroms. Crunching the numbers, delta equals 15.9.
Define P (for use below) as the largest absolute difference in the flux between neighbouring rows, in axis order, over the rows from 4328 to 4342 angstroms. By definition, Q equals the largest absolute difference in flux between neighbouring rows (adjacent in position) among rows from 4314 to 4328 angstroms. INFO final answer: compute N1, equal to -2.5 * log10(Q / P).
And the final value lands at 1.6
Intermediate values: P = 0.90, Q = 0.20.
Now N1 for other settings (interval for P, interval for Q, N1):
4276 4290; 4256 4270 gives 0.4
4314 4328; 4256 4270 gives -0.8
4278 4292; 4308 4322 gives -0.7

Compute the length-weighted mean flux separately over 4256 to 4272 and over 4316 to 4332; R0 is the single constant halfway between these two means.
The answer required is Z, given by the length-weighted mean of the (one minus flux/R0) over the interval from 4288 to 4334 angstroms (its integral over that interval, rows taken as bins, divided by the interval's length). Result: 0.069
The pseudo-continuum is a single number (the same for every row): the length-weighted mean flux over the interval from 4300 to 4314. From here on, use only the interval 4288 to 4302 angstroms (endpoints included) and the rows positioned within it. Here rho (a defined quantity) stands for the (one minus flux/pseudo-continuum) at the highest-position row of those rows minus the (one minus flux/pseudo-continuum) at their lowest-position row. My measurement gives 0.15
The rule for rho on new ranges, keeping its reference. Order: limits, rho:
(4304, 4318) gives -0.15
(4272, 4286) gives 0.02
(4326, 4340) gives -0.04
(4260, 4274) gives 0.06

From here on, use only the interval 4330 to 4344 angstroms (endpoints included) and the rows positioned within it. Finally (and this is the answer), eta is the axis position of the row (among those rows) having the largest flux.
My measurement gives 4343 angstroms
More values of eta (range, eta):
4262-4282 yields 4263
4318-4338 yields 4331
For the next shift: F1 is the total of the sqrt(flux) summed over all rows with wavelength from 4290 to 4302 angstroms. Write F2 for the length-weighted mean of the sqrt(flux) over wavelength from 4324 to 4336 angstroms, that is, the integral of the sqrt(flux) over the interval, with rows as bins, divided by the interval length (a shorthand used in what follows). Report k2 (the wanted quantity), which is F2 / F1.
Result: 0.173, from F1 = 24.5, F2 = 4.25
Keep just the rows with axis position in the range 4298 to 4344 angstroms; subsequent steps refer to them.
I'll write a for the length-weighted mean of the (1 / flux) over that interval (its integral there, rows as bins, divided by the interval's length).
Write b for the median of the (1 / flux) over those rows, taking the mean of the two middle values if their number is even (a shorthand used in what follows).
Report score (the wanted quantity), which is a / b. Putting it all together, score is 1.02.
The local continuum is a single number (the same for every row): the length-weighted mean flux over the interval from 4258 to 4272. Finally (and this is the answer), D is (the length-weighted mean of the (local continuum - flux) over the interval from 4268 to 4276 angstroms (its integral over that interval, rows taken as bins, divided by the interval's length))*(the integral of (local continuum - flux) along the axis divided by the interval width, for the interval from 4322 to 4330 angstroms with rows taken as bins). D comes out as 0.6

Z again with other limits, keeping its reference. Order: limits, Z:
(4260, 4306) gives 0.046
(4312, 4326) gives 0.043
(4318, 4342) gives 0.019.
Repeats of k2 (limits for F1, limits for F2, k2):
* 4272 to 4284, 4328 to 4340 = 0.171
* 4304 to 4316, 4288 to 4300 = 0.171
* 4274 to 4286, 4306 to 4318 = 0.163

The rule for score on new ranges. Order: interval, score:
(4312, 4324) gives 1.00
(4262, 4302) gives 1.00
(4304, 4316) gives 0.98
